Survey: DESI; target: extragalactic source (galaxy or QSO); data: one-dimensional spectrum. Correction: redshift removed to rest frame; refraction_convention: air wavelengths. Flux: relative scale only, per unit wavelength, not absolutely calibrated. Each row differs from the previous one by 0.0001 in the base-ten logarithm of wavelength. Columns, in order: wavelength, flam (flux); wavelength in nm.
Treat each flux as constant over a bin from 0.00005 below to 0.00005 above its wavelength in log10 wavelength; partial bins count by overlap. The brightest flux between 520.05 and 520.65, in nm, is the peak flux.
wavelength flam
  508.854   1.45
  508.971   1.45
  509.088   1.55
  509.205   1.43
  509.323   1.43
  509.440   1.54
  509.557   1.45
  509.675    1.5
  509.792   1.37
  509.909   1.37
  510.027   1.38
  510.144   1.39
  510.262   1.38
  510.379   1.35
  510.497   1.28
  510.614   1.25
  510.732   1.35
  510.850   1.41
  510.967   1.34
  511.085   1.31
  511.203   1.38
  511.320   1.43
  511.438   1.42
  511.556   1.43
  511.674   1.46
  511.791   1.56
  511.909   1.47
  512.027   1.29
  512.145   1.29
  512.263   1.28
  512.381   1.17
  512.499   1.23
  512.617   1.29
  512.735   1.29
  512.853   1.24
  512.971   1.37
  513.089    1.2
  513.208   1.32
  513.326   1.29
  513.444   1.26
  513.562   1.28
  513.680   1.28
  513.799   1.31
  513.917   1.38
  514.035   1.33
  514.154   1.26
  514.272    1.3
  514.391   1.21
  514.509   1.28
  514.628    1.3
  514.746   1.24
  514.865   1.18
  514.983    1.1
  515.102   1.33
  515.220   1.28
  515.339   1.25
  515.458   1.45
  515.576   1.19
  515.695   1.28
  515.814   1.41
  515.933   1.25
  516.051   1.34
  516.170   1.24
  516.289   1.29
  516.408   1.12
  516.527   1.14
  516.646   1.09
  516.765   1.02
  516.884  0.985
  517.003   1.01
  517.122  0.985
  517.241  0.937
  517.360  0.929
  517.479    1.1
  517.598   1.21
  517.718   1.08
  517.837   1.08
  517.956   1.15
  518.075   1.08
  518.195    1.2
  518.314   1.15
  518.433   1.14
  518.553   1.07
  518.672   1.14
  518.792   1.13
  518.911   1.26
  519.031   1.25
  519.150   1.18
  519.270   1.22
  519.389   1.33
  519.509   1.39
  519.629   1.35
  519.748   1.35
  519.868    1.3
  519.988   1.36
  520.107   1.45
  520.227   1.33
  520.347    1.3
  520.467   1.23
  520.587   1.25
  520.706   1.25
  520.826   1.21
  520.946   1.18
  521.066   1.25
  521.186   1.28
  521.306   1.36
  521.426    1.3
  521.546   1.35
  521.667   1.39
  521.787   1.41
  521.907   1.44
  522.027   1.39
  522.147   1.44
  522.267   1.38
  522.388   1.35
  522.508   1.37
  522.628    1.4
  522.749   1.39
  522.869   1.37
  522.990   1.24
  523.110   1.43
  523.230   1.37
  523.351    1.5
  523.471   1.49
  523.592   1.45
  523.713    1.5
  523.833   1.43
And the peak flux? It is 1.45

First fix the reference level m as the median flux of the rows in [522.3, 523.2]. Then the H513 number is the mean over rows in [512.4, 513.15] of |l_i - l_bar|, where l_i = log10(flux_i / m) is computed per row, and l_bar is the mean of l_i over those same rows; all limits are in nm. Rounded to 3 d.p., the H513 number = 0.016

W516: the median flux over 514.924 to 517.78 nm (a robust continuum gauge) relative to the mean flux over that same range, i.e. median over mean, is 0.998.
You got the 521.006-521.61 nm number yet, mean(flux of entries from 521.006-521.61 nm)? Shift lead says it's 1.31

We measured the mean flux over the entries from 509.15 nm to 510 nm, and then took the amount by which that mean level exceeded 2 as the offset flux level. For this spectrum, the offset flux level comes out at -0.56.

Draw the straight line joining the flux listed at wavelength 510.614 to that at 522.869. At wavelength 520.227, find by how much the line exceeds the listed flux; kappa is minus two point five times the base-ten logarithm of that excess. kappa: 4.6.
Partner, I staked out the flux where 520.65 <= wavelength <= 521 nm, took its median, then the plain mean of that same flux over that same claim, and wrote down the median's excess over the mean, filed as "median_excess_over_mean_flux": -0.003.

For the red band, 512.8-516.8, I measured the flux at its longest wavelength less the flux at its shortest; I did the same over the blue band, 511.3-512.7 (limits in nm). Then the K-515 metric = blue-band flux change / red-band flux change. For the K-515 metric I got 0.6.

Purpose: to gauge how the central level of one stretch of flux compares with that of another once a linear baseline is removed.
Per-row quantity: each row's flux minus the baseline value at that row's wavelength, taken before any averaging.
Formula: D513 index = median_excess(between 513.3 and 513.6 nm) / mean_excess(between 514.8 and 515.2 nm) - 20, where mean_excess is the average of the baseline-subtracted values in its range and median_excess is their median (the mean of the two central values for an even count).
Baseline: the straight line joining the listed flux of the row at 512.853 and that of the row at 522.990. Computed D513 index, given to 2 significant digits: -21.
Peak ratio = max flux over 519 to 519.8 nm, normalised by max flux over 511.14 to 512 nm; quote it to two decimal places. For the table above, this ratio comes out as 0.89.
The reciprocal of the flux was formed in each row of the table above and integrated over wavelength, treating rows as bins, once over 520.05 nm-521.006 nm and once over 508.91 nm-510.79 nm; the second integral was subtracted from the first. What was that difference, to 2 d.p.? -0.59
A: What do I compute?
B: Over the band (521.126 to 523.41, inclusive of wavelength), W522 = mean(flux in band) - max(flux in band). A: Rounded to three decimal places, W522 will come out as -0.123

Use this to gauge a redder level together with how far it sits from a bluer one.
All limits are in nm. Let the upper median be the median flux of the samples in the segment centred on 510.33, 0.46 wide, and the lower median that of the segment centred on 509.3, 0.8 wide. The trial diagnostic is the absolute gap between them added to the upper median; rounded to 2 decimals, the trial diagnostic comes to 1.45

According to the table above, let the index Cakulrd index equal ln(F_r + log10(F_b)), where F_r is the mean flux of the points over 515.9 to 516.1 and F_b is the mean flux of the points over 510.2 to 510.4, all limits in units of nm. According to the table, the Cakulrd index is 0.36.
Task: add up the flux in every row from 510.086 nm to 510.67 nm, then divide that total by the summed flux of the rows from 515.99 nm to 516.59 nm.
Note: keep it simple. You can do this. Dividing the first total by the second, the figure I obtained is 1.08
